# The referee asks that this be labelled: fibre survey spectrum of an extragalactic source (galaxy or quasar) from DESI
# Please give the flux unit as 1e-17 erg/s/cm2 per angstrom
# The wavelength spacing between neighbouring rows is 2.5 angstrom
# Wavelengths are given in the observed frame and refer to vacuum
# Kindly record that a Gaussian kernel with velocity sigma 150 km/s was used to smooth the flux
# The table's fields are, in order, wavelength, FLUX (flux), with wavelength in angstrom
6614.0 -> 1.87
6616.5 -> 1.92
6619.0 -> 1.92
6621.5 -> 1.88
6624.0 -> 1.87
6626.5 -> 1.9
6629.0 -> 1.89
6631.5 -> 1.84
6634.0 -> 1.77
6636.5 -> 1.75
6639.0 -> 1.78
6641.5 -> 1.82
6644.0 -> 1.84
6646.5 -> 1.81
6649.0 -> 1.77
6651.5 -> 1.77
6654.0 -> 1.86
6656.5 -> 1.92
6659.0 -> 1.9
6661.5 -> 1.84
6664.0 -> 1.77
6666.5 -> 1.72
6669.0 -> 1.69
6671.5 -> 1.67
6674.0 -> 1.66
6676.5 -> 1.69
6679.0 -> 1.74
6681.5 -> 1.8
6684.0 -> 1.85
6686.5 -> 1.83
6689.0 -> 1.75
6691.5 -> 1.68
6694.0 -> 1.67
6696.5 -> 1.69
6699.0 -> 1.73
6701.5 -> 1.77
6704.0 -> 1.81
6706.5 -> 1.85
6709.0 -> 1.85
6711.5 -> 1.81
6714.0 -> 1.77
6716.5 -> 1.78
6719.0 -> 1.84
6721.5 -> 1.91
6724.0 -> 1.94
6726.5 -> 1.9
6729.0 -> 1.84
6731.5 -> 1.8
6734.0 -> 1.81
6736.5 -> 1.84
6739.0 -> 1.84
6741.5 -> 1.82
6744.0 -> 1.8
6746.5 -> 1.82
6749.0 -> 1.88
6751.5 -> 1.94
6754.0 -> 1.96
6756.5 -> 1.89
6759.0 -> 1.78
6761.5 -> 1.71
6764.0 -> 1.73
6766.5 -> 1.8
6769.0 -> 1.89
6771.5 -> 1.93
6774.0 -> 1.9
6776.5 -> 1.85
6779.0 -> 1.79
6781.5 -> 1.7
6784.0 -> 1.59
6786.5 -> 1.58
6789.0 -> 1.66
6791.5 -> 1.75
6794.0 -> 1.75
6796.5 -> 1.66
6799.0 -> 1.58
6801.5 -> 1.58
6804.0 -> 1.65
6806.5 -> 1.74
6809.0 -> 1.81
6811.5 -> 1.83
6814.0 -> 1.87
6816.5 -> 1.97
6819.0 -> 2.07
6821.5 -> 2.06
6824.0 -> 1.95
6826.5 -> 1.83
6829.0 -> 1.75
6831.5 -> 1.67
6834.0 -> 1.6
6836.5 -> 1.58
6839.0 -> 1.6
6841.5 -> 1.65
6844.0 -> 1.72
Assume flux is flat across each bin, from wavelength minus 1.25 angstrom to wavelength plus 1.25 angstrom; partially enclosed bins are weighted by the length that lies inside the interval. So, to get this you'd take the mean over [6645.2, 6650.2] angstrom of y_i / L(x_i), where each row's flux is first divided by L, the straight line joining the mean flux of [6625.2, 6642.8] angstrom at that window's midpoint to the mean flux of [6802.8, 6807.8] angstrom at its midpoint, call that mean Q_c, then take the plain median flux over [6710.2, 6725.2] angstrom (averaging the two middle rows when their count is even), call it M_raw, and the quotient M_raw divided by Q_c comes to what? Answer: 1.85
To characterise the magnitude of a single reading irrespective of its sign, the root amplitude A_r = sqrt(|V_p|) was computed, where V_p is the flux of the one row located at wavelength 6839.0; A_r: 1.26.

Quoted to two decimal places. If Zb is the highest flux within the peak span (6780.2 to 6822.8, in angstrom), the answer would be 2.07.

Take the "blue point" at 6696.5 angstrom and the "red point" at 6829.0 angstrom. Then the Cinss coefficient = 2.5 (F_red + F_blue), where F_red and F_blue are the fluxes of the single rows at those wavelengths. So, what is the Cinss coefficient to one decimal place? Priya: 8.6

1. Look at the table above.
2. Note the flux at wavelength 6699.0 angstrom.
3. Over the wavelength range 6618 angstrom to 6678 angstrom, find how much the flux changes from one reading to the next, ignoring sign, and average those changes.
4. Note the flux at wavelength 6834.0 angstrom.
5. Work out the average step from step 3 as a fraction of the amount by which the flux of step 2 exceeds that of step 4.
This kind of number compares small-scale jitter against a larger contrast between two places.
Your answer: 0.28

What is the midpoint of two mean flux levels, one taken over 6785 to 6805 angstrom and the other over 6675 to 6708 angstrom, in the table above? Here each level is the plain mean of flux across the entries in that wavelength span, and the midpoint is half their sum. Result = 1.70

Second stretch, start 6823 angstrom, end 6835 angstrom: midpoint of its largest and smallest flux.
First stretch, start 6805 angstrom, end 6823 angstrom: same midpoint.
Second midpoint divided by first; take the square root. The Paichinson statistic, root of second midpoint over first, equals 0.97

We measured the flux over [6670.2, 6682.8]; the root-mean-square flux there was 1.71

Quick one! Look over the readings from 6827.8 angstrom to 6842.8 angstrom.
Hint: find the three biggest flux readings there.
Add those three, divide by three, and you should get 1.69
